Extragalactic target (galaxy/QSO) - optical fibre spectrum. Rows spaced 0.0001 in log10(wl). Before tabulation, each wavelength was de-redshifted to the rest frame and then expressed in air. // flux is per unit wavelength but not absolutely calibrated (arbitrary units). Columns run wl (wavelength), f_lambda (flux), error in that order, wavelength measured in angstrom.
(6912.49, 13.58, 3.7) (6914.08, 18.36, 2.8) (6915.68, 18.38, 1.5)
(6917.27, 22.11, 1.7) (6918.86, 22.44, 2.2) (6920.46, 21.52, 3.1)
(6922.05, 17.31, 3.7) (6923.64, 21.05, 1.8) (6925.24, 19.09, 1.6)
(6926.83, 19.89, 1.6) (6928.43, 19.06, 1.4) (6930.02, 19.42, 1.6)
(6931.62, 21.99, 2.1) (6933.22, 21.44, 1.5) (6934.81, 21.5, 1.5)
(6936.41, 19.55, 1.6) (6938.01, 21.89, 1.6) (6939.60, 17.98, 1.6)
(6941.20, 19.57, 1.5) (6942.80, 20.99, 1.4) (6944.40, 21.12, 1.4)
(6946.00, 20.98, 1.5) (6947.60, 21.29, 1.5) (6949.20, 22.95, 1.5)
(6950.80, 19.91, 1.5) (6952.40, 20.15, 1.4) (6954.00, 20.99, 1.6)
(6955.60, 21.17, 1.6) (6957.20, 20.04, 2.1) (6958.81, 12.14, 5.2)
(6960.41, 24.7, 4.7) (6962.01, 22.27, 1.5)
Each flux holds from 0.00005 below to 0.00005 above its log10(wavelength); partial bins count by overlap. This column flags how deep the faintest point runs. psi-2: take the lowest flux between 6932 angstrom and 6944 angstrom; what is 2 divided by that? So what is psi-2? 0.111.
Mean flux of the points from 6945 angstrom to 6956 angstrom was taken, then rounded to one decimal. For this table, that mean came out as 21.1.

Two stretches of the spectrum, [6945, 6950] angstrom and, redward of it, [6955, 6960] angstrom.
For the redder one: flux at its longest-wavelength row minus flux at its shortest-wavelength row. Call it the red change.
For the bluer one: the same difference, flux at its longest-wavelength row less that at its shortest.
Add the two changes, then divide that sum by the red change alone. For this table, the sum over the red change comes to 0.78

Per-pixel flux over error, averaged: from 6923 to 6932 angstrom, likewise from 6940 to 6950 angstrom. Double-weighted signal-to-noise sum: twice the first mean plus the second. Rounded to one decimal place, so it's 38.5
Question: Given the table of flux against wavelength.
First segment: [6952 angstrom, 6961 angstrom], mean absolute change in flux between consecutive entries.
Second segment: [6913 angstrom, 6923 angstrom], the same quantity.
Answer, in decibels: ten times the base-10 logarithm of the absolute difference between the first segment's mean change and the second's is 4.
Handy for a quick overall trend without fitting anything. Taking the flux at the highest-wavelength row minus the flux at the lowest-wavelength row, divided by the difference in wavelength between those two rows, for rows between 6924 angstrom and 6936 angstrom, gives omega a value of 0.3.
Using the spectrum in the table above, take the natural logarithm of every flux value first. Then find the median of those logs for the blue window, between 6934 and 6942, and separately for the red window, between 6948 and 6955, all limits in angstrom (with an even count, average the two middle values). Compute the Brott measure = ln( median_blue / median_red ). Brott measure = -0.017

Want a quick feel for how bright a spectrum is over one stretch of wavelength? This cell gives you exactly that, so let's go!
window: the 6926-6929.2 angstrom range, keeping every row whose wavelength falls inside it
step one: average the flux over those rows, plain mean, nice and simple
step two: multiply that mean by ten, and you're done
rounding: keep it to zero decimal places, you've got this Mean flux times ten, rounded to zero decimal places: 195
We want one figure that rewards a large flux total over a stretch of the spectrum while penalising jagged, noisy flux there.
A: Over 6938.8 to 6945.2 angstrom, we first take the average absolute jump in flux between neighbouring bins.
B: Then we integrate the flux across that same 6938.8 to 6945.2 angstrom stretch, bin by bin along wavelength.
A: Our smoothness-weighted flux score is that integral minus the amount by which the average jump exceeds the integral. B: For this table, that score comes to 254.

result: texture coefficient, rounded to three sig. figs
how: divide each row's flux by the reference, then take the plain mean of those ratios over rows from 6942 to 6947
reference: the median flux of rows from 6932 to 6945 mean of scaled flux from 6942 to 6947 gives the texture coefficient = 0.999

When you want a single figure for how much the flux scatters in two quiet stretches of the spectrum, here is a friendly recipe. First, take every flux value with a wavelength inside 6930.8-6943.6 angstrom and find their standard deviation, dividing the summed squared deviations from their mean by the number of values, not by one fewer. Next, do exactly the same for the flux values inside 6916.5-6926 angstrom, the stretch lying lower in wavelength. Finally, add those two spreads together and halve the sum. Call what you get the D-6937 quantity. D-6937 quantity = 1.6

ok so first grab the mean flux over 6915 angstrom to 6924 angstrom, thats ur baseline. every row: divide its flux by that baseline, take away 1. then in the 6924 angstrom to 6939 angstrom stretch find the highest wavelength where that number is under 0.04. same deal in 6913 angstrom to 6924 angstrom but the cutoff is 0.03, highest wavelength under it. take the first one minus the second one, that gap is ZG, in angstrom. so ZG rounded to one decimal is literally 12.8 angstrom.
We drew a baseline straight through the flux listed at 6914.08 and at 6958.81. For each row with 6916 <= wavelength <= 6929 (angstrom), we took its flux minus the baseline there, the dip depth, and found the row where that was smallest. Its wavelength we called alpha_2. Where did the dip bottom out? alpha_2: 6922.05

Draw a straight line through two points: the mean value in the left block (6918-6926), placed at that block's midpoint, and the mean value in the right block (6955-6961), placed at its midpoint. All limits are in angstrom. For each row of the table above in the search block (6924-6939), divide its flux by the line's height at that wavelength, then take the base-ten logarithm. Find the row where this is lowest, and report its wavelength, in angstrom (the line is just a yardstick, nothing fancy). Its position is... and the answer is 6925.24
